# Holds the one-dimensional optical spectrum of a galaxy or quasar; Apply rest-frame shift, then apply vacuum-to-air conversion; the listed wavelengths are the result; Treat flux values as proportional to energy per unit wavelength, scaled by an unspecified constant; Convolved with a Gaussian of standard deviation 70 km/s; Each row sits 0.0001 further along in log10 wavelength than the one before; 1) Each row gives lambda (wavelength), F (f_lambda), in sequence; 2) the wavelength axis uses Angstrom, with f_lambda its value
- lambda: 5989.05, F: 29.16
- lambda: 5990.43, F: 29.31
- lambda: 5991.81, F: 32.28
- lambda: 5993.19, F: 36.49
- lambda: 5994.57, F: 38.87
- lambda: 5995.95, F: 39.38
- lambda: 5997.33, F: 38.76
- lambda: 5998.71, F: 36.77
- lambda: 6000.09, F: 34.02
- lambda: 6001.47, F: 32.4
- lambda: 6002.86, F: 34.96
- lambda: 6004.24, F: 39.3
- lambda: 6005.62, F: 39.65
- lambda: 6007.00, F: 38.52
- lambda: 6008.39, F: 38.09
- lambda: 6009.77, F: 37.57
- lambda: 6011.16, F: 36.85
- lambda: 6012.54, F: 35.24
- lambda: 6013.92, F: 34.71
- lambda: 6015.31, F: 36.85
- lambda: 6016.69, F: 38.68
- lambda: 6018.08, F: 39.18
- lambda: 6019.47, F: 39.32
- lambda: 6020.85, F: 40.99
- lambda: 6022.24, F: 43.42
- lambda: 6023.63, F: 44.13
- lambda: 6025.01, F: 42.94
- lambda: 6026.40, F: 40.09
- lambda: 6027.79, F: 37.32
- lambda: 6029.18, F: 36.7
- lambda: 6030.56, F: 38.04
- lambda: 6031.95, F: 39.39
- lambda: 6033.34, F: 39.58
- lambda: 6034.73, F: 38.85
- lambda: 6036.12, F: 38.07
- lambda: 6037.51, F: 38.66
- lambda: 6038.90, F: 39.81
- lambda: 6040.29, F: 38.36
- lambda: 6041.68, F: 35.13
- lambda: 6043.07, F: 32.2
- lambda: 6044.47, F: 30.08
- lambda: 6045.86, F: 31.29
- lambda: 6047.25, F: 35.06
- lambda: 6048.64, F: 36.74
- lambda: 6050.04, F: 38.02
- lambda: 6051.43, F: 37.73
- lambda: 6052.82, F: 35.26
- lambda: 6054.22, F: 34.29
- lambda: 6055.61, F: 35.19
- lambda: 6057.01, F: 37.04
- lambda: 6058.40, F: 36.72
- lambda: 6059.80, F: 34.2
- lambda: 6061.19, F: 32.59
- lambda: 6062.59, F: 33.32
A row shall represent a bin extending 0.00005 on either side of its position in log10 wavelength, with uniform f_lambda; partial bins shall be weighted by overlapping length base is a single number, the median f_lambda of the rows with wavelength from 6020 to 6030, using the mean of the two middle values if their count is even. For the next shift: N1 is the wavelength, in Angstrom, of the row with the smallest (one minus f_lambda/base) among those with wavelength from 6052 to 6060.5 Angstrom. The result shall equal 6057.01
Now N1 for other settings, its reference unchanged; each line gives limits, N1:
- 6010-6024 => 6023.63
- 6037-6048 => 6038.90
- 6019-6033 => 6023.63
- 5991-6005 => 5995.95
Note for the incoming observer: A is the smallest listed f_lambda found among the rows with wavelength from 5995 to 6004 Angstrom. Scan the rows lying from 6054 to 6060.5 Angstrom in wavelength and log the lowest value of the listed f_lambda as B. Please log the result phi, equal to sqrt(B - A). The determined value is 1.34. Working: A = 32.4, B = 34.2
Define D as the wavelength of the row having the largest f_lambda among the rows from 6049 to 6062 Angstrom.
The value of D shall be 6050.04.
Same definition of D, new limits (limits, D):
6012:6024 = 6023.63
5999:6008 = 6005.62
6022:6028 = 6023.63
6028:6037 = 6033.34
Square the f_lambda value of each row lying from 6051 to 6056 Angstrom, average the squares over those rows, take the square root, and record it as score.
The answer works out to 36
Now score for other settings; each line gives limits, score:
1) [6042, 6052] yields 35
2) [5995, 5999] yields 38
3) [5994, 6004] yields 37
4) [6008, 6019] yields 37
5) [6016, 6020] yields 39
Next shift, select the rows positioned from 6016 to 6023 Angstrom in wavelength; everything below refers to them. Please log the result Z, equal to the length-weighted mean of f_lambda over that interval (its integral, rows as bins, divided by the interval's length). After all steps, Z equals 40.3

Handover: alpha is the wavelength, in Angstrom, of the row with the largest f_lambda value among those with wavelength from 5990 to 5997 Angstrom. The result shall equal 5995.95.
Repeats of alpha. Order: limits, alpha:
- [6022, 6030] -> 6023.63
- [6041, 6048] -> 6041.68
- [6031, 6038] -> 6033.34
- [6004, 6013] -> 6005.62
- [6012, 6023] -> 6022.24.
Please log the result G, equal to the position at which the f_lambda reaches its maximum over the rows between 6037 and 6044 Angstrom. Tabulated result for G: 6038.90 Angstrom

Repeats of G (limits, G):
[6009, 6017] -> 6016.69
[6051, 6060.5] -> 6051.43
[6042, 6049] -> 6048.64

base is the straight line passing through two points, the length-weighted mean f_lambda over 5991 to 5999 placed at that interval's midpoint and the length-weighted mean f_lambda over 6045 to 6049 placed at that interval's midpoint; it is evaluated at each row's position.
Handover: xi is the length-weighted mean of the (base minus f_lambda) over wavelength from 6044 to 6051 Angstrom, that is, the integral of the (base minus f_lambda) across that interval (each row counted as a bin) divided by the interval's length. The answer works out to -0.5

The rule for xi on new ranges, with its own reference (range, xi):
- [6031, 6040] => -4.3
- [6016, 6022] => -4.2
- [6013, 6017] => -0.6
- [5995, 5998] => -2.1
